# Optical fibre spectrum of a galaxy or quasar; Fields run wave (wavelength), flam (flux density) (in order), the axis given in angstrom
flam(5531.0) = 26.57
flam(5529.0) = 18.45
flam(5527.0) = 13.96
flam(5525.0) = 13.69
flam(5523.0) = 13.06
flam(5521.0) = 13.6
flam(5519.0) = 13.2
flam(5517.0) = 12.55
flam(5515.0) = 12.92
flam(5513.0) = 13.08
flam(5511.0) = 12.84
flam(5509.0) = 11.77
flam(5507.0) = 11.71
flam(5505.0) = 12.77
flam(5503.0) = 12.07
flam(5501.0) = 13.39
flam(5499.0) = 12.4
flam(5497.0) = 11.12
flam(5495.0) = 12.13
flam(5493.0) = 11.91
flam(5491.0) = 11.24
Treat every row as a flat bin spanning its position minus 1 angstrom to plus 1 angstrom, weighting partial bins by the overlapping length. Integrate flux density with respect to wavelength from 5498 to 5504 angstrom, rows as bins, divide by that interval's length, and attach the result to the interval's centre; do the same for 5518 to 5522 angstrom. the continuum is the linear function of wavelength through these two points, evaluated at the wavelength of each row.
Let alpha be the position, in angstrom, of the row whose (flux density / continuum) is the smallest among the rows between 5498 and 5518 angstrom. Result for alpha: 5509.0 angstrom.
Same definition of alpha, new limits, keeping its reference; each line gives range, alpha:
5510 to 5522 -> 5517.0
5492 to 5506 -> 5497.0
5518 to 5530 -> 5523.0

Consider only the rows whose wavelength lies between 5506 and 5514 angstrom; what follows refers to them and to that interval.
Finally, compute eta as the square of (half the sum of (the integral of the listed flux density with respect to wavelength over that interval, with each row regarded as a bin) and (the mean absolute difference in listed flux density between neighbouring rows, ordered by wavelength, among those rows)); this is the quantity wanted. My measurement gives 2463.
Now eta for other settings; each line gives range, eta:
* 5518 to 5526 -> 2896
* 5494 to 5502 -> 2459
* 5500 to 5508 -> 2546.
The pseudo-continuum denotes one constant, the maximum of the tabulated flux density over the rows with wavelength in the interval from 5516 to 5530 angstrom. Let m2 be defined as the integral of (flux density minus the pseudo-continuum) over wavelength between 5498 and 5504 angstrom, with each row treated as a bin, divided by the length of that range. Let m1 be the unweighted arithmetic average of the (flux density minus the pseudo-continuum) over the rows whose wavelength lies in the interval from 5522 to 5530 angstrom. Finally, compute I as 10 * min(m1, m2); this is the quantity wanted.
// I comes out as -58.3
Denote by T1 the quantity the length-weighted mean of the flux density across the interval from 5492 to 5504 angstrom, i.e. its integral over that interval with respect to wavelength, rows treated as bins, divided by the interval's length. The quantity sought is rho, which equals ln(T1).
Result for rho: 2.50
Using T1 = 12.17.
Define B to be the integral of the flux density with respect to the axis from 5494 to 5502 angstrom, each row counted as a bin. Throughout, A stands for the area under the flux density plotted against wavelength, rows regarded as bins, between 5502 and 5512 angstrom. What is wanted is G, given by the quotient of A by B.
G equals 1.2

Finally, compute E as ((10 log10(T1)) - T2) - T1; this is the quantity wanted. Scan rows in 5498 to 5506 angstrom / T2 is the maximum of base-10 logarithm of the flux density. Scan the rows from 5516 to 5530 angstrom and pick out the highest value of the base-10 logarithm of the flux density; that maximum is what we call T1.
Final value -1.37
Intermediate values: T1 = 1.27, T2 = 1.13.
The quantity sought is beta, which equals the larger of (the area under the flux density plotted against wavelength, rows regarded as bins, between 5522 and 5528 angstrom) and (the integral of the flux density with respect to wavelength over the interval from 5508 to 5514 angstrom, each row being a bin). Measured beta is 81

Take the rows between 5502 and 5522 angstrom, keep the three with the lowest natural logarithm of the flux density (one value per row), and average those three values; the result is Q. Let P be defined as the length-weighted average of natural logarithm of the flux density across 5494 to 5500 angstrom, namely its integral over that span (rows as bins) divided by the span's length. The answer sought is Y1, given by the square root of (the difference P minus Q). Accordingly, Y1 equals 0.04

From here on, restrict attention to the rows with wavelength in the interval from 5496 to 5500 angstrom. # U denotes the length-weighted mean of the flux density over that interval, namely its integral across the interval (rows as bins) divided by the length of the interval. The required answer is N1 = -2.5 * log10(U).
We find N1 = -2.68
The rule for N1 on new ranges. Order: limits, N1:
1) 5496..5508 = -2.72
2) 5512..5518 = -2.77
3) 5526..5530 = -3.02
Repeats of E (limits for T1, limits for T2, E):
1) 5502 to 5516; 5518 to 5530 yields -1.90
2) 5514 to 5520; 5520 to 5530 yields -1.89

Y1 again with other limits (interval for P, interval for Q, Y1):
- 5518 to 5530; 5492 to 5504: 0.44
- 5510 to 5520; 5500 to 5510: 0.29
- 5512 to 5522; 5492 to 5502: 0.33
